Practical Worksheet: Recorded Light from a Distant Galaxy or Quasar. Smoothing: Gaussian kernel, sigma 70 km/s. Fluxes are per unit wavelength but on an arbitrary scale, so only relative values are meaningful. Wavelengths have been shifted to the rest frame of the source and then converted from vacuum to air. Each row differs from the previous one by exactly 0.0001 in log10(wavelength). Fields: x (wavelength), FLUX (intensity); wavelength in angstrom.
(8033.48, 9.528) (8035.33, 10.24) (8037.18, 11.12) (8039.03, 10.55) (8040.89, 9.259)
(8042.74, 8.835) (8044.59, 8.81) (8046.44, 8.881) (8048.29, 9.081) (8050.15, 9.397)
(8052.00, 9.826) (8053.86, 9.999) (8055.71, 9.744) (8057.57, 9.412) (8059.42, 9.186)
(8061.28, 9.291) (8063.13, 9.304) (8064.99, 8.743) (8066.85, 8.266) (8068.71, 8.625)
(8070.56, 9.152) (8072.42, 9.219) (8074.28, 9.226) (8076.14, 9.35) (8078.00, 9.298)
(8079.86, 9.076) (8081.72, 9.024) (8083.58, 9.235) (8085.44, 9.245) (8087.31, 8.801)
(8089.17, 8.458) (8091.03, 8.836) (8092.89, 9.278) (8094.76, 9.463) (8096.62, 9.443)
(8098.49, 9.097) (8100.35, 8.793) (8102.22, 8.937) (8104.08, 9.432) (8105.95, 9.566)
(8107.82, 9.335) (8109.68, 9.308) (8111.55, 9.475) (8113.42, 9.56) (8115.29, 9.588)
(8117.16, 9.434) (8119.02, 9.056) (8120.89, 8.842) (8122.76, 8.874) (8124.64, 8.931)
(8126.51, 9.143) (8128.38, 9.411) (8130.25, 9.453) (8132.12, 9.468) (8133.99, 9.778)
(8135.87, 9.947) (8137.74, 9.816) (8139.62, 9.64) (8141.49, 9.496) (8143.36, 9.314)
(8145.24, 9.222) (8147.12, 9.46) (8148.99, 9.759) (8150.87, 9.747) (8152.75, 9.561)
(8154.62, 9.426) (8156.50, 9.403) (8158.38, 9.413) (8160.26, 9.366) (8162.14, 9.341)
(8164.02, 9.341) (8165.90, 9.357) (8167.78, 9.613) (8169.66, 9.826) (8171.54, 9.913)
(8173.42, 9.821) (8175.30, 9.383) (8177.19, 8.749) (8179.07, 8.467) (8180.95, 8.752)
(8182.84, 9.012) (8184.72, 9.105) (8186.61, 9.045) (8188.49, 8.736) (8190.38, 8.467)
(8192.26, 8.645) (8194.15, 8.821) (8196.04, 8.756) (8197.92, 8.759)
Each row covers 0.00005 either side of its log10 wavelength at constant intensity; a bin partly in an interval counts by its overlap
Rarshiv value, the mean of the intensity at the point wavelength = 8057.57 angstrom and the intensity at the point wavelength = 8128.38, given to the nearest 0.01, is 9.41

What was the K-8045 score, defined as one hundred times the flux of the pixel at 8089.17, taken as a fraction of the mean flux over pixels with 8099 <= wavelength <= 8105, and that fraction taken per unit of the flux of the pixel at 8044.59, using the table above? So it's 10.6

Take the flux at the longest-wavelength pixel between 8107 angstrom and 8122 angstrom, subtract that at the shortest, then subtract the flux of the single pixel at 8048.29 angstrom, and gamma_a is -9.6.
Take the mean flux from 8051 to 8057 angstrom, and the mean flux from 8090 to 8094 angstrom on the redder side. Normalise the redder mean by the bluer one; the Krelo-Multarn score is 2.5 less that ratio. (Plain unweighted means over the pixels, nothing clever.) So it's 1.58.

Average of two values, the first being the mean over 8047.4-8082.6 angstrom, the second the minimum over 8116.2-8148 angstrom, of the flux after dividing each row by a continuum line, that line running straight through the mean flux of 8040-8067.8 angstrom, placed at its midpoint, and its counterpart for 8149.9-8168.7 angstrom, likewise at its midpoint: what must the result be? 0.97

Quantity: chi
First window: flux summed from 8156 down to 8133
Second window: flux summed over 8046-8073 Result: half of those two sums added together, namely 127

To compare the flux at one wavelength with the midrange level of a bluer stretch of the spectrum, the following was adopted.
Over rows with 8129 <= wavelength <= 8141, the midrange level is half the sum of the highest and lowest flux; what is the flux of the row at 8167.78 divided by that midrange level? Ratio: 0.99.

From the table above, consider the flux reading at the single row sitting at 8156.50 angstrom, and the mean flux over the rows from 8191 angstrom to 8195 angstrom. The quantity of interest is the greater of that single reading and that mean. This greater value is 9.4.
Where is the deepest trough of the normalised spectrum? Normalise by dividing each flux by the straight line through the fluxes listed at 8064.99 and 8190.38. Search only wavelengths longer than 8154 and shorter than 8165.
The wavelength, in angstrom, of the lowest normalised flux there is 8162.14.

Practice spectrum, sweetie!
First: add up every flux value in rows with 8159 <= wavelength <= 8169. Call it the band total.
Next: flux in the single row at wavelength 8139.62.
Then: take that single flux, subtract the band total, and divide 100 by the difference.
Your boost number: -2.68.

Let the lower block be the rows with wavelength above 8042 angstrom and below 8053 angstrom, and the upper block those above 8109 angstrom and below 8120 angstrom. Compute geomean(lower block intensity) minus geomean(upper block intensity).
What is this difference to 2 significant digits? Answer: -0.27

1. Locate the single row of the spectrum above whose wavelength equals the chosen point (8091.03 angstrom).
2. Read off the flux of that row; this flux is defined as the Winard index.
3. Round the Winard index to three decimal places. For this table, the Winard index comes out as 8.836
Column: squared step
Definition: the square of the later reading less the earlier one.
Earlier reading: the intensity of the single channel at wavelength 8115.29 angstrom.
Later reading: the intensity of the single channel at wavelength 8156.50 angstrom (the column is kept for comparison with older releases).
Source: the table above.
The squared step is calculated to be 0.034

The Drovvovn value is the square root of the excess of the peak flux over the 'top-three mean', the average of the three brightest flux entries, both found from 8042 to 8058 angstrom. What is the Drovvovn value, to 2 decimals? 0.38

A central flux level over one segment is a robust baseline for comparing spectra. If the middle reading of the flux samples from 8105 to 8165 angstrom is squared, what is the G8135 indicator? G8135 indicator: 88.9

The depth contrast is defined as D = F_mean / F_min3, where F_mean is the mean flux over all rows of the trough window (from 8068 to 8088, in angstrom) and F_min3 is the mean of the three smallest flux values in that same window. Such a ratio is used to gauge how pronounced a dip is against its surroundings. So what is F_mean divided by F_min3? 1.03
